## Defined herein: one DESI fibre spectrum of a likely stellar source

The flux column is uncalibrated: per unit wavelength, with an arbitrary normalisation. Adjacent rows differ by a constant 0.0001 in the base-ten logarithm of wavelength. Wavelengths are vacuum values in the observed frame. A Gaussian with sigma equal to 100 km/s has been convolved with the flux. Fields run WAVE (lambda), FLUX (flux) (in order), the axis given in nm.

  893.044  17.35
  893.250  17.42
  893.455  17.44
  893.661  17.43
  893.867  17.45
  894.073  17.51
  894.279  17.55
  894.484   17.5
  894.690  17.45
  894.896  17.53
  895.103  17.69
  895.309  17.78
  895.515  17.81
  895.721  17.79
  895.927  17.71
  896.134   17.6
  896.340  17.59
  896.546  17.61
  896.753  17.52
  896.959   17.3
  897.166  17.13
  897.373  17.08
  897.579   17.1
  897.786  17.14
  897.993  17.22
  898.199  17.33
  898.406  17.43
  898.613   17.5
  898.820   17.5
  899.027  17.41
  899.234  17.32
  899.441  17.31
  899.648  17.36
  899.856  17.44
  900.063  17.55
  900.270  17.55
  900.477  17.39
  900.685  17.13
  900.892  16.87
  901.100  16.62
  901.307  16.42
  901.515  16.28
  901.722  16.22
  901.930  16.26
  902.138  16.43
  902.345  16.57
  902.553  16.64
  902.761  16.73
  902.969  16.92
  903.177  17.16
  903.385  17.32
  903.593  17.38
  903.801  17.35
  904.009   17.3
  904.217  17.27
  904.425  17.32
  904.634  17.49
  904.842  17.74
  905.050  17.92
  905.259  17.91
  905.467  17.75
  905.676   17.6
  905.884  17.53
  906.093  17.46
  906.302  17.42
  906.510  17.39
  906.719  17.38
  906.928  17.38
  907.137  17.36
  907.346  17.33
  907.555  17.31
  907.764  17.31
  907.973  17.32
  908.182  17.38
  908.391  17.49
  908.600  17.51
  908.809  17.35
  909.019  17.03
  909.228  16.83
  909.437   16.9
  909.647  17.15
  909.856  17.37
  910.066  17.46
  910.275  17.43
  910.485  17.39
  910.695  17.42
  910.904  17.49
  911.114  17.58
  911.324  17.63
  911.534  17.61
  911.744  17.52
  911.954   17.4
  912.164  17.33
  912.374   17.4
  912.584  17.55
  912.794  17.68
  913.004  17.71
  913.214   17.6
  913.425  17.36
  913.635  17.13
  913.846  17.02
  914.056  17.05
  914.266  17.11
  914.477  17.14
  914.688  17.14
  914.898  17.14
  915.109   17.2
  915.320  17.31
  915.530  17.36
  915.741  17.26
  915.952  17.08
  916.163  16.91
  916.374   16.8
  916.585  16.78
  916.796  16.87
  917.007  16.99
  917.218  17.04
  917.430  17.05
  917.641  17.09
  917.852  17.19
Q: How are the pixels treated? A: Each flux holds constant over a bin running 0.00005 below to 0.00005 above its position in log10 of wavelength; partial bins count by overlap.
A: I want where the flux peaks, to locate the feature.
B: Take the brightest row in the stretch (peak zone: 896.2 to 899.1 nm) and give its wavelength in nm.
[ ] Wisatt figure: 896.546 nm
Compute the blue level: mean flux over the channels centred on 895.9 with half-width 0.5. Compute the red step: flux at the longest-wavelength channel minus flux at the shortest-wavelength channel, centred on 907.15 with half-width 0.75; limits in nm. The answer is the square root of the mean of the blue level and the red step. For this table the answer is 2.97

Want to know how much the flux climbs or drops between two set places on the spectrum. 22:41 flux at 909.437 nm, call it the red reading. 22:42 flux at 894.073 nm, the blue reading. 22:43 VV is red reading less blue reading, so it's -0.6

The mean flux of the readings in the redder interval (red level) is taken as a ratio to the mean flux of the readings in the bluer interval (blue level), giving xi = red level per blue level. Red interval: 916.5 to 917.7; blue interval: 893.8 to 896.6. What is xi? 0.96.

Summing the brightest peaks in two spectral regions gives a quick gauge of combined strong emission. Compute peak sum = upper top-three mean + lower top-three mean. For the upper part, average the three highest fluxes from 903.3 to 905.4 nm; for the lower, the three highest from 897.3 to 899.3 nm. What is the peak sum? 35.3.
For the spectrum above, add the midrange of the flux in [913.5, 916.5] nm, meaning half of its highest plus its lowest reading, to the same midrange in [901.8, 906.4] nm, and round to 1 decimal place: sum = 34.2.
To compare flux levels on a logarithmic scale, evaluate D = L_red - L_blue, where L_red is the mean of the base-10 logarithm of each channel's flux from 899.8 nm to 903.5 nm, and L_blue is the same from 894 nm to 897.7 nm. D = -0.017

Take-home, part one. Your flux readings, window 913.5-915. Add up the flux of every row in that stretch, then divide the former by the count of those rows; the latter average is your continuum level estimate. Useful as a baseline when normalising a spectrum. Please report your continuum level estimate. 17.1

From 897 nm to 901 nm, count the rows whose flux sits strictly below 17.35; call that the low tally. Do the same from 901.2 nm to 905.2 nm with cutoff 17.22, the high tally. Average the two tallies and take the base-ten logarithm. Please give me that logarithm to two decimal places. 1.00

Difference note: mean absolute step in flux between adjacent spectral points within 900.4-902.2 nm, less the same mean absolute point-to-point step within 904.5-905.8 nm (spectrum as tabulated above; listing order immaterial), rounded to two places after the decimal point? 0.02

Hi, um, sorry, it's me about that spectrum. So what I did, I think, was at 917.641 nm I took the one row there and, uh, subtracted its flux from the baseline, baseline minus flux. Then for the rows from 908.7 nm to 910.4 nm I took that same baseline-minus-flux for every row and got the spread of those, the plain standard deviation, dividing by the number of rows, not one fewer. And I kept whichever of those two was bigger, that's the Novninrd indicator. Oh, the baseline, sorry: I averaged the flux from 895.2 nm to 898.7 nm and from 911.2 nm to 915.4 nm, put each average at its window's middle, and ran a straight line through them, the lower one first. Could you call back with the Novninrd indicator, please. 0.2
